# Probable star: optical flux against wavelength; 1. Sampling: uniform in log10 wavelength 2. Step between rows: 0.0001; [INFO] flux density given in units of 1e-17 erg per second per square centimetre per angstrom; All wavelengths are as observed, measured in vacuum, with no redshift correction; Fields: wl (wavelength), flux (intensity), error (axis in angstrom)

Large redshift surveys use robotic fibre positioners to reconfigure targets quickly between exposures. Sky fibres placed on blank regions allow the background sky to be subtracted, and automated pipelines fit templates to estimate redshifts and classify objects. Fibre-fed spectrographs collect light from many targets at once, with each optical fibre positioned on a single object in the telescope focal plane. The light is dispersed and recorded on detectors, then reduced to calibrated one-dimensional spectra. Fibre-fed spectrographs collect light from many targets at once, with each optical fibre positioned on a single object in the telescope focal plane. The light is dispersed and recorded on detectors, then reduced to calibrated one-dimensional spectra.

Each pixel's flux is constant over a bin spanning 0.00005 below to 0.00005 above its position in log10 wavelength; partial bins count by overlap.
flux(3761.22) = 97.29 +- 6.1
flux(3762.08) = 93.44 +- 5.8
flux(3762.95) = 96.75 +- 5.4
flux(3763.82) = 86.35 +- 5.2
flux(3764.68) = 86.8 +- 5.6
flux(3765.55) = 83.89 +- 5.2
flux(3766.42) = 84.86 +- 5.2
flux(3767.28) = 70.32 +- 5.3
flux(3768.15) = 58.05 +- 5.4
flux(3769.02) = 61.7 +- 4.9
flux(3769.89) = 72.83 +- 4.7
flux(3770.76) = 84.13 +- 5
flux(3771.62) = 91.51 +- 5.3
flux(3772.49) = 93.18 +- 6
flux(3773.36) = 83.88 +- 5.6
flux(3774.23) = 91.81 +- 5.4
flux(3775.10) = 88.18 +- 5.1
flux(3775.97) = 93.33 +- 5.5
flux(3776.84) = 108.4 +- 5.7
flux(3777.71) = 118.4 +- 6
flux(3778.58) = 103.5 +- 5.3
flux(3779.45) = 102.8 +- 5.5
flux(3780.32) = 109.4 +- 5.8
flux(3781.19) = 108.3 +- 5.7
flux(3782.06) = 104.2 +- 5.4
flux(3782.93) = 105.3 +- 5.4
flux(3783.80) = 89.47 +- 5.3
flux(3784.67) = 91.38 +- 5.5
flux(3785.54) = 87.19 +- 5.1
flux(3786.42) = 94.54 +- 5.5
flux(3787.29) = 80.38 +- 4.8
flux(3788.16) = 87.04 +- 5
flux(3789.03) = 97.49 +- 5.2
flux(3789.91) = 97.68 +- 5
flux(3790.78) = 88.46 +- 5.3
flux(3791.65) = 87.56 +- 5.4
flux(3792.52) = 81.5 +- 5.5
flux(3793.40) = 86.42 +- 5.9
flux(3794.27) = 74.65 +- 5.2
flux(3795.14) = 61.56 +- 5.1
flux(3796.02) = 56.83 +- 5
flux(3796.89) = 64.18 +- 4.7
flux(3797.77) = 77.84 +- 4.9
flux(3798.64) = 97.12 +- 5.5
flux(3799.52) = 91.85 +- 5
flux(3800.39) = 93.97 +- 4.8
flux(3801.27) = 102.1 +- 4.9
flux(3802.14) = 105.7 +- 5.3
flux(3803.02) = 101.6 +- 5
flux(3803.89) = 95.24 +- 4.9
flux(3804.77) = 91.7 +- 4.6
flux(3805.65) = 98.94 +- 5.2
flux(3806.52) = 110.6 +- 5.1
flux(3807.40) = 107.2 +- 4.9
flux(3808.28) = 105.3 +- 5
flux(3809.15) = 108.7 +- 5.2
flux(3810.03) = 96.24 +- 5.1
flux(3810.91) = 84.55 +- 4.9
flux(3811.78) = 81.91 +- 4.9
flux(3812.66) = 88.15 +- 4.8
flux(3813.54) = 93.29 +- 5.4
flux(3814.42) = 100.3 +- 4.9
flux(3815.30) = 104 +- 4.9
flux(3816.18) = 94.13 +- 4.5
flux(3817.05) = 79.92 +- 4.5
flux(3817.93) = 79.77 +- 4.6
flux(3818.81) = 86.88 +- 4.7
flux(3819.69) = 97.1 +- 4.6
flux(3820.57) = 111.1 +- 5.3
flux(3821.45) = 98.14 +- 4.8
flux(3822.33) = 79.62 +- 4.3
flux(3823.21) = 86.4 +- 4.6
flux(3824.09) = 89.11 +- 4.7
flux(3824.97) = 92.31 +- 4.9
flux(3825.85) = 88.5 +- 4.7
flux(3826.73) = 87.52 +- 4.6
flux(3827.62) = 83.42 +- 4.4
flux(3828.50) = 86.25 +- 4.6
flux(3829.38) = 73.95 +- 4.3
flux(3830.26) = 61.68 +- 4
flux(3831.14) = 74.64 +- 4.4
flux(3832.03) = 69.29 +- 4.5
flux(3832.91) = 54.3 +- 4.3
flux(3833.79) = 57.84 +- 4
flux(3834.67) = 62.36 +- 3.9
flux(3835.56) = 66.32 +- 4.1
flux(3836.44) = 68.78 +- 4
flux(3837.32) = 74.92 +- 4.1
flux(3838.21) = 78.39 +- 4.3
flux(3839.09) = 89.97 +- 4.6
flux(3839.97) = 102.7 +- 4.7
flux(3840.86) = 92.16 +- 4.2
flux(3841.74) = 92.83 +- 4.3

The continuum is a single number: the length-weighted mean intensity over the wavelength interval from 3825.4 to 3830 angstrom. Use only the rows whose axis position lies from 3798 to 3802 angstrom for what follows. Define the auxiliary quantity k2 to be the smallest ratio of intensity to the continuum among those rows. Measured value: 1.11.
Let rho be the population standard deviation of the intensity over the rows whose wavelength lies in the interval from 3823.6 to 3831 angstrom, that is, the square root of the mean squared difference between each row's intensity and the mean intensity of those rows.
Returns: 9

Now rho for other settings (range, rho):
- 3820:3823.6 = 12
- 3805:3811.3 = 8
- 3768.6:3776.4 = 10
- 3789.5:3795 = 7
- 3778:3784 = 6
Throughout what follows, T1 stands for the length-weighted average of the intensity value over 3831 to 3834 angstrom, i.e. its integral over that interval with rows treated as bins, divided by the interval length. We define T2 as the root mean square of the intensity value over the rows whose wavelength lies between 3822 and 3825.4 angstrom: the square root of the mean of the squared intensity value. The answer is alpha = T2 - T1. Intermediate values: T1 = 63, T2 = 87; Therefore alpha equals 24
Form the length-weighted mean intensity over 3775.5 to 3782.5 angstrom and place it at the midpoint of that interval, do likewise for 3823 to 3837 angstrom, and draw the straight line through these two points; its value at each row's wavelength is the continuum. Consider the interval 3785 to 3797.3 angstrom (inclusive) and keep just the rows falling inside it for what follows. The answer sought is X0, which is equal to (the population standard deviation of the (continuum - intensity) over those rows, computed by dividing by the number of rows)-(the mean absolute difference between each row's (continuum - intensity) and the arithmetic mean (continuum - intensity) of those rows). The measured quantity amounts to 2.0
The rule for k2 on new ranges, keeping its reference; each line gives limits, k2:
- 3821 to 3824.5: 0.96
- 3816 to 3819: 0.96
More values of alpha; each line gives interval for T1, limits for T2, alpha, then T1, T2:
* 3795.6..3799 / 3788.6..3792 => 19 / 74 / 93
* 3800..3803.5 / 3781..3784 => 1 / 101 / 102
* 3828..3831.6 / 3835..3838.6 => -2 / 74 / 72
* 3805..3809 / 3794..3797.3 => -40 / 105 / 65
